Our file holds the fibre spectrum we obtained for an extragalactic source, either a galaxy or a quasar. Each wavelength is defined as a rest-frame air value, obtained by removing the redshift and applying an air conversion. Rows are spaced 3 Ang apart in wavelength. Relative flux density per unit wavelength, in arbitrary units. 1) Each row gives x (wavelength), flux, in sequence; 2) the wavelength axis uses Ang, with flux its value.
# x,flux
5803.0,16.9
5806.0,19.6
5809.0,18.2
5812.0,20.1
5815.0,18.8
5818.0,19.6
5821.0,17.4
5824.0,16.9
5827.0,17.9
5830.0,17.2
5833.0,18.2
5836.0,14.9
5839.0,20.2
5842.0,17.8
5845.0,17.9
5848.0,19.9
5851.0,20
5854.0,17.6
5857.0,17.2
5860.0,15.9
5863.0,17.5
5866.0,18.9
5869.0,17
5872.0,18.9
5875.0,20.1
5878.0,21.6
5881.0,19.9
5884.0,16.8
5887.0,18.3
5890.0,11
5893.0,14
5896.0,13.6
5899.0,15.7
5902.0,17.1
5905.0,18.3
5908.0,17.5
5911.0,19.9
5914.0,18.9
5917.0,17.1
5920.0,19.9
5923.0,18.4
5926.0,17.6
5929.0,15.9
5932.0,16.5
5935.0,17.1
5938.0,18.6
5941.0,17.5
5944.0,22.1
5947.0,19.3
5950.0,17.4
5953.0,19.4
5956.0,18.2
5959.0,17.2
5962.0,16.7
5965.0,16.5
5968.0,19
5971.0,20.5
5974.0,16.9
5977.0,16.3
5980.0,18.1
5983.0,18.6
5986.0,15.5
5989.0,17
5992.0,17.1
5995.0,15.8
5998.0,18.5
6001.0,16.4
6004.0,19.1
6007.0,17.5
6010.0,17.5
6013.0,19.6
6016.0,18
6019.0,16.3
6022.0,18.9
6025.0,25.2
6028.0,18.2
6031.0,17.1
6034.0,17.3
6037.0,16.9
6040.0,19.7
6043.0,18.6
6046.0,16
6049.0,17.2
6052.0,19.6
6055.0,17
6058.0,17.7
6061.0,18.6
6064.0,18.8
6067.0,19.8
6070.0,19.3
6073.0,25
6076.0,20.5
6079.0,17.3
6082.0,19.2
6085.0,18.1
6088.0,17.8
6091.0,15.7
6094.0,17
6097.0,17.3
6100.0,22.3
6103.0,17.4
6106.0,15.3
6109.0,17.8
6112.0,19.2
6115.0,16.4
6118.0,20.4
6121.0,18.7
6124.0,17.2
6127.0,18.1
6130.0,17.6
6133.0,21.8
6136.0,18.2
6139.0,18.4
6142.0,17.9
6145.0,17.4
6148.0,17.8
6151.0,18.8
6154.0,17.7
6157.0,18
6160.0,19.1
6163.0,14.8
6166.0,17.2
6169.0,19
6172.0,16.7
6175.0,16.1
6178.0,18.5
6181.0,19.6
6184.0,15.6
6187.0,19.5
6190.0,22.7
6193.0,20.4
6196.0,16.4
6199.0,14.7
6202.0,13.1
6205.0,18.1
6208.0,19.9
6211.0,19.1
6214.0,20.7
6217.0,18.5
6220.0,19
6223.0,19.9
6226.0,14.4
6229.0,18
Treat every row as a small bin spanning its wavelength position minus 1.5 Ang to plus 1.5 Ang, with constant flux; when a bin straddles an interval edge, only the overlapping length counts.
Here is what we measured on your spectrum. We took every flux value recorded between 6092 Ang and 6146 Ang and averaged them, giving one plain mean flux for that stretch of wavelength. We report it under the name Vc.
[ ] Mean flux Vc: 18.2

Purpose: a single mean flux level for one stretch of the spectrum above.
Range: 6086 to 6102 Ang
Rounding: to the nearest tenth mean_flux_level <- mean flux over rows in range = 18.0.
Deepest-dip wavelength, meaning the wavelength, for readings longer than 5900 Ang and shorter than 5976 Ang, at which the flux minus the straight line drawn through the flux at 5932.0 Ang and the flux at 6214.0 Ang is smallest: 5929.0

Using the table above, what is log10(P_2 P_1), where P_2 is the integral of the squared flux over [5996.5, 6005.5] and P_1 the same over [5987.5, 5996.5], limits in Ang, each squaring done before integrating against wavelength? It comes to 6.9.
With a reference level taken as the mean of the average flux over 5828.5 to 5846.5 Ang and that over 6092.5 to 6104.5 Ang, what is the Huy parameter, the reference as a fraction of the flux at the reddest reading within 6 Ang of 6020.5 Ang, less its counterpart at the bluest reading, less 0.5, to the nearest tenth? -0.8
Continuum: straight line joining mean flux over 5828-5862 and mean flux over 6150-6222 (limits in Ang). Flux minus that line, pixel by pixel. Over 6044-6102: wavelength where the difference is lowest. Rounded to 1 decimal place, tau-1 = 6091.0 Ang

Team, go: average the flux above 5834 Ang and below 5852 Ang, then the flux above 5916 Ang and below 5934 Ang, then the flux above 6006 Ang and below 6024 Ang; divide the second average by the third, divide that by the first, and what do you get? 0.053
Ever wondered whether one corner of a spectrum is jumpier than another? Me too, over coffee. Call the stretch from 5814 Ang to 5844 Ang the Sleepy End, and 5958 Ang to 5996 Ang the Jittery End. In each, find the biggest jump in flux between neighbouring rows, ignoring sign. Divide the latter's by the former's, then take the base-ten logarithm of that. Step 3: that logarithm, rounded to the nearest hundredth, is -0.17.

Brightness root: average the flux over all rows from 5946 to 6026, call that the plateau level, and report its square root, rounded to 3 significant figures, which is 4.24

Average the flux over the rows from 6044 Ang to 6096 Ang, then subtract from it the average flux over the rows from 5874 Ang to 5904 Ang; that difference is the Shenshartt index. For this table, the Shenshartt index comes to 1.7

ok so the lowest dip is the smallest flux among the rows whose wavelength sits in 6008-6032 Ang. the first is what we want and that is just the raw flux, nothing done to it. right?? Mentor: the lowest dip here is 16.3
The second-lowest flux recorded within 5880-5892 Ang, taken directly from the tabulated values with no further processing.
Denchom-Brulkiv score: 16.8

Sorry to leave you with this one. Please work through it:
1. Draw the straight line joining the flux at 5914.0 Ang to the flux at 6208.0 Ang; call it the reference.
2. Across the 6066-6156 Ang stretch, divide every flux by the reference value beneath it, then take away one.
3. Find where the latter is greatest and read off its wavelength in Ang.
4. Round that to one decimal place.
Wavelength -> 6073.0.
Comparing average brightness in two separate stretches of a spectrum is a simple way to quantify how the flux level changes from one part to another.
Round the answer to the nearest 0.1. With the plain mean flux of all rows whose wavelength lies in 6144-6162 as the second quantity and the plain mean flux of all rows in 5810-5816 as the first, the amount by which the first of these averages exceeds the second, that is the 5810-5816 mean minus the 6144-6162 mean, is 1.3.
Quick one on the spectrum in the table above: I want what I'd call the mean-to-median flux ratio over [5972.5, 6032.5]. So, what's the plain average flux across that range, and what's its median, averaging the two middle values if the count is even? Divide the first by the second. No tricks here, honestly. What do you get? 1.02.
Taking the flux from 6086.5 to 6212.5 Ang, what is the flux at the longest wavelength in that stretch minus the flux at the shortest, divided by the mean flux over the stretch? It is 0.072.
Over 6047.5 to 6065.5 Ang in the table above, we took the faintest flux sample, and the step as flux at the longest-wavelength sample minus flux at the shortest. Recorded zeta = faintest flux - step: 15.4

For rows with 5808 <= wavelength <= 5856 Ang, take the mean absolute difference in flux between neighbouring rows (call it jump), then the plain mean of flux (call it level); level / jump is 11.0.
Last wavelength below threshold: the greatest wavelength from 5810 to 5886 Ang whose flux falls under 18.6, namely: 5884.0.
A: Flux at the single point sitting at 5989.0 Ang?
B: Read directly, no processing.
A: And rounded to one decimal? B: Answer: 17.0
